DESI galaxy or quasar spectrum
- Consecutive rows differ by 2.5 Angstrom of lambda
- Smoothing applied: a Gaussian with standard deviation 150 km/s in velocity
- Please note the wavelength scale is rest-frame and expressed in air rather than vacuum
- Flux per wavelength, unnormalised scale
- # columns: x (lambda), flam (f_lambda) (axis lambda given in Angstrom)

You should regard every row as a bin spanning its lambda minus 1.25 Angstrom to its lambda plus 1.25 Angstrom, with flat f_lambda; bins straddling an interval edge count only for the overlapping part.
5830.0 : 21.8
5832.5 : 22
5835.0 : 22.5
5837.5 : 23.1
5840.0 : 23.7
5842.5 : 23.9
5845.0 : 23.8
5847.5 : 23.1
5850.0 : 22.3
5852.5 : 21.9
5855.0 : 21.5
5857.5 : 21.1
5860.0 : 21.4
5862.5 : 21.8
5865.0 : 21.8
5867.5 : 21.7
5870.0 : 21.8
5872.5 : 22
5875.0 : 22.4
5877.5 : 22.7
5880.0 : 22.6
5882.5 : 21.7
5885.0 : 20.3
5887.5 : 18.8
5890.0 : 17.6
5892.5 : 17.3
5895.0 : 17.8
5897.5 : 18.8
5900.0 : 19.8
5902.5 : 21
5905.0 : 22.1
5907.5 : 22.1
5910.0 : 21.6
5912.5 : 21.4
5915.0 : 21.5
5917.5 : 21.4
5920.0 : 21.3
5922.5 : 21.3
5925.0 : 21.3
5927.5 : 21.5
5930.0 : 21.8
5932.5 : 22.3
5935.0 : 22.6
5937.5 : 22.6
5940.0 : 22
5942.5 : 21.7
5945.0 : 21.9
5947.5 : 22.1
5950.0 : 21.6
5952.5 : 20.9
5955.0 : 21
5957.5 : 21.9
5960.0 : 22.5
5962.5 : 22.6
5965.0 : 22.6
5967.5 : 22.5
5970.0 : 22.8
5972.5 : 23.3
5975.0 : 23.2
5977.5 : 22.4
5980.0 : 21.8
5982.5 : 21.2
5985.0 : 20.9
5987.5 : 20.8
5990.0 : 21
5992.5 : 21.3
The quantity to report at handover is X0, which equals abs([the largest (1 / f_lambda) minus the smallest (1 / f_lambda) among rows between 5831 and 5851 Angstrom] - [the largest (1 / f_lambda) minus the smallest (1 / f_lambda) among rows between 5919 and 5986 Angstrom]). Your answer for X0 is 0.001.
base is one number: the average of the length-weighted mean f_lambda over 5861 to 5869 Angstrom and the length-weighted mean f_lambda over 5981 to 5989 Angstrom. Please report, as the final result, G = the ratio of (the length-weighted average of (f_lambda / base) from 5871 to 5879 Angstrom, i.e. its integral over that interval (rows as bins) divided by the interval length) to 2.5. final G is 0.418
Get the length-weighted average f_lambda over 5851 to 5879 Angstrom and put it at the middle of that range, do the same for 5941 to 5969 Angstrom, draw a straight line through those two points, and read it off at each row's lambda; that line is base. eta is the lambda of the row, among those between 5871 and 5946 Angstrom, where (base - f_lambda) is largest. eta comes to 5892.5 Angstrom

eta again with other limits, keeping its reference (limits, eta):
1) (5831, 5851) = 5832.5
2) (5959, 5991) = 5987.5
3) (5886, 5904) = 5892.5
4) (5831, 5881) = 5857.5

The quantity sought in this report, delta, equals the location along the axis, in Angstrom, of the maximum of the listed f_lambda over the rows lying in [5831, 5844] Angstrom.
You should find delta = 5842.5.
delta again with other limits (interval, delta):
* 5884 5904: 5902.5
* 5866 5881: 5877.5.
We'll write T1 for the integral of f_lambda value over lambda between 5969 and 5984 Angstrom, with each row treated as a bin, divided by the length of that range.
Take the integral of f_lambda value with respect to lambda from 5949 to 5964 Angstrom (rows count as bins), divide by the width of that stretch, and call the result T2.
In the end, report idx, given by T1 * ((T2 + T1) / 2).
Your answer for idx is 495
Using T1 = 22.4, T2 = 21.8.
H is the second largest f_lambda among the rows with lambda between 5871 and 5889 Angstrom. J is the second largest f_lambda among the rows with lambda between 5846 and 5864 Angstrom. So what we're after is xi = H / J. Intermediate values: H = 22.6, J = 22.3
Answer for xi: 1.01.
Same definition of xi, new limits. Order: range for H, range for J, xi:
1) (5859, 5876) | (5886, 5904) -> 1.11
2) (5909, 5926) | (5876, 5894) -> 0.95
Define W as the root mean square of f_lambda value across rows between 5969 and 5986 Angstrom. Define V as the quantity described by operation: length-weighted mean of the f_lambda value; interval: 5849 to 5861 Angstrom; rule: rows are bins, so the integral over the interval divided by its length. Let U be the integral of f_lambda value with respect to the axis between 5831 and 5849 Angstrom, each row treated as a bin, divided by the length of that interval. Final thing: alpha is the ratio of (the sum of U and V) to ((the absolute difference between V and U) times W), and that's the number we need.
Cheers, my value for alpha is 1.3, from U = 23.1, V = 21.6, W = 22.2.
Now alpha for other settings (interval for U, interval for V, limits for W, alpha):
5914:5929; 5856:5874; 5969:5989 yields 7.0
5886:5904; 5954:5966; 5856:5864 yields 0.6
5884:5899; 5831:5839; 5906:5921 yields 0.5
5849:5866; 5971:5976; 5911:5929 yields 1.4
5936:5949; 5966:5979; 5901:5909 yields 2.7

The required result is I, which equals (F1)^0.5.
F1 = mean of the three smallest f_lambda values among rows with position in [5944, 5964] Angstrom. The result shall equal 4.60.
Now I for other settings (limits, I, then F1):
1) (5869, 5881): 4.70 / 22.1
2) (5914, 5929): 4.62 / 21.3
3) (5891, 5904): 4.24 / 18.0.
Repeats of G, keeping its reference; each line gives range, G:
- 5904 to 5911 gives 0.411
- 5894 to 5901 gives 0.352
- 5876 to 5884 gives 0.417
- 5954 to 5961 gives 0.408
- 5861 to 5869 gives 0.407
